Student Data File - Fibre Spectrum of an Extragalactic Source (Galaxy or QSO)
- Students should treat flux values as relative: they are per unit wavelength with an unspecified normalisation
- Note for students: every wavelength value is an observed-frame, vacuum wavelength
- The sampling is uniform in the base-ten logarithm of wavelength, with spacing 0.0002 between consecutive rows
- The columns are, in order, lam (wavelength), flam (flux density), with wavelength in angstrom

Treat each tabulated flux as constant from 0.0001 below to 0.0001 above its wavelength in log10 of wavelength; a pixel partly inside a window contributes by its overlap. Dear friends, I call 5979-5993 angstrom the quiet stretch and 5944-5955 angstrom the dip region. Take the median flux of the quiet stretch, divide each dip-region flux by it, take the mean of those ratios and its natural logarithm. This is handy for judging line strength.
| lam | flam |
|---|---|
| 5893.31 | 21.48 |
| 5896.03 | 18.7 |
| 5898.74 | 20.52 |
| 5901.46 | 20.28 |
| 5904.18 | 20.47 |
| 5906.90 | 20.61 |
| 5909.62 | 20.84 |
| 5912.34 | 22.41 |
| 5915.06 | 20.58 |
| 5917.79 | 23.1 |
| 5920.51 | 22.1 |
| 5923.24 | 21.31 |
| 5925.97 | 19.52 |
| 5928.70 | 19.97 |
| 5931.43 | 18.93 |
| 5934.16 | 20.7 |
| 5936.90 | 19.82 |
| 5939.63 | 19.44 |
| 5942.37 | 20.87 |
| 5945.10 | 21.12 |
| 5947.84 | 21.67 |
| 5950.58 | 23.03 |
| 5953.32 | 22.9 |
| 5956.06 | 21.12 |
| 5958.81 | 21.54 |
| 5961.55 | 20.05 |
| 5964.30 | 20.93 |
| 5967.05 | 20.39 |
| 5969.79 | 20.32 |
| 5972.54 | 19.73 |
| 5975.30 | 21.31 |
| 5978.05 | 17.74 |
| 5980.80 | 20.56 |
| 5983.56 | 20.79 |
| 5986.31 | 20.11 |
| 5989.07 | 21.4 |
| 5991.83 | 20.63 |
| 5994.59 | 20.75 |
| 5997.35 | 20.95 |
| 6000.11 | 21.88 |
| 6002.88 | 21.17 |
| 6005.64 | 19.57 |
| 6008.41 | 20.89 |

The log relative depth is 0.072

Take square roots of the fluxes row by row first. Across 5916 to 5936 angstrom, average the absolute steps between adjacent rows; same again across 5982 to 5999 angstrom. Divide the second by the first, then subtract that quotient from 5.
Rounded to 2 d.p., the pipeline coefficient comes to 4.47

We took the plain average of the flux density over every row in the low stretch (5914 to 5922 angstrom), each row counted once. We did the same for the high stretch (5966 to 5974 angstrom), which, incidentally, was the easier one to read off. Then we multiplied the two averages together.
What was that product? 442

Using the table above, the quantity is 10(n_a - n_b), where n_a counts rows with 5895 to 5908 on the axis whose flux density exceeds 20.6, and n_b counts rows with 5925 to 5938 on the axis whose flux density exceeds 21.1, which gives 10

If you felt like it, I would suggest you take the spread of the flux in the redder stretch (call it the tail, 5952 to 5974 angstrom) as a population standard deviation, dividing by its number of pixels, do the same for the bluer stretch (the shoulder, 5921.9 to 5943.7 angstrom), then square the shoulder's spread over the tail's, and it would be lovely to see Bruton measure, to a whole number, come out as 1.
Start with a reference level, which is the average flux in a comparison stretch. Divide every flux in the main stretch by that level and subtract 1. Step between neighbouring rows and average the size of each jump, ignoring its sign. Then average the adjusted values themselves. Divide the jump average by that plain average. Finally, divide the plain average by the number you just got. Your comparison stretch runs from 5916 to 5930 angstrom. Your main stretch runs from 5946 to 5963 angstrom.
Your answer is 0.012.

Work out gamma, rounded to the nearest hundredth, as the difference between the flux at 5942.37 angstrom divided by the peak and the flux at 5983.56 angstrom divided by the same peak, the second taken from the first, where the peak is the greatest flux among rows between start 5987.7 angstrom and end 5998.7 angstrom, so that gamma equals 0.00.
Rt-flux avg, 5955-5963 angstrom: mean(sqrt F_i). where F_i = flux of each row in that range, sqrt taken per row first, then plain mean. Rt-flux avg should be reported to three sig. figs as 4.57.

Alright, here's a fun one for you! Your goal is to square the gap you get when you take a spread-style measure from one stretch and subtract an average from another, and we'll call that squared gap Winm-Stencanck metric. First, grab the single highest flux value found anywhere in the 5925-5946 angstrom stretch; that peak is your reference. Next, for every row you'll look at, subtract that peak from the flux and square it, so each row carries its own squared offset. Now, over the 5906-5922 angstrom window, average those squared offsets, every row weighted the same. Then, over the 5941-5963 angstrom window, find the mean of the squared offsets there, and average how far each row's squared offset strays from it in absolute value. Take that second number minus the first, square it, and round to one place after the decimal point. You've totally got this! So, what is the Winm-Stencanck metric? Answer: 0.0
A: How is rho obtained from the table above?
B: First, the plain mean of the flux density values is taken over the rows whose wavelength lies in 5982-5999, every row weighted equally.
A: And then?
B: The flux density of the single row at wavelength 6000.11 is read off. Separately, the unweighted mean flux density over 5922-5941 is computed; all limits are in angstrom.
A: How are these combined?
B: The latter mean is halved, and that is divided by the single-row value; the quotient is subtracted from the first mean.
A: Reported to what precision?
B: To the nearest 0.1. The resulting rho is 20.3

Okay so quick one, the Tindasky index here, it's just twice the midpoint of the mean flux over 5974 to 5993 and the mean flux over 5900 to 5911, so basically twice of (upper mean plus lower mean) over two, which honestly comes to 40.9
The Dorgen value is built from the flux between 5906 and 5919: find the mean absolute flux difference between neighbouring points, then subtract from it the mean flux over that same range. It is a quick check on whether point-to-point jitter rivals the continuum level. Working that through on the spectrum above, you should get -20.0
